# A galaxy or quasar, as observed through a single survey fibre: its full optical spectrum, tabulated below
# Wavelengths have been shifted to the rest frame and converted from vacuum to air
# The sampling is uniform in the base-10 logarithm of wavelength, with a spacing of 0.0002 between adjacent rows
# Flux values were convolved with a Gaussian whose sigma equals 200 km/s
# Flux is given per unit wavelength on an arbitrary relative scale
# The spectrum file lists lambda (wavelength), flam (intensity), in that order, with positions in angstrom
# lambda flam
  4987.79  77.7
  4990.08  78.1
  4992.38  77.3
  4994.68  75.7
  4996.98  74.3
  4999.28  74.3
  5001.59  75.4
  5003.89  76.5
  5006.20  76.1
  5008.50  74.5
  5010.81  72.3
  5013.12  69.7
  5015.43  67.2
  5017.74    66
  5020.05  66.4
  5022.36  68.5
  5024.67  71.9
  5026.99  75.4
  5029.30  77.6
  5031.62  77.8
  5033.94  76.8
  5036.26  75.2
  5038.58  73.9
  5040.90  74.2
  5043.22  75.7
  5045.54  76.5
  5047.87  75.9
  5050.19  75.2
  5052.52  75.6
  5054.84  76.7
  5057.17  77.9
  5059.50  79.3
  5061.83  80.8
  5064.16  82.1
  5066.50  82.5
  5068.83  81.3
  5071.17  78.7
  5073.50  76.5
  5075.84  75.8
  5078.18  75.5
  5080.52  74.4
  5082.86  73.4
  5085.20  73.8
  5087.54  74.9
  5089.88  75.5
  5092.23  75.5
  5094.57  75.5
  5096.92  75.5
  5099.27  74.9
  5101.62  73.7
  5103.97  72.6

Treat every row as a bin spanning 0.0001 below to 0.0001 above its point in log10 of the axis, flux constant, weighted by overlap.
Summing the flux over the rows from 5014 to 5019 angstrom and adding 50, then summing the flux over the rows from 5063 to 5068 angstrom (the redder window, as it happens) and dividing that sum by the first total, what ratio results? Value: 0.90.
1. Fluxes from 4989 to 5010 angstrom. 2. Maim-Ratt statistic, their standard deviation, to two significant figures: 1.3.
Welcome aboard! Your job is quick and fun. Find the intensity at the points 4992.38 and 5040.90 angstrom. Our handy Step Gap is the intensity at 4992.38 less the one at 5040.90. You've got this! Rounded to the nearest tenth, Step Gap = 3.1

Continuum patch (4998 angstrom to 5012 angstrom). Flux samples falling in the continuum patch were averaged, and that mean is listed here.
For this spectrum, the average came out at 74.8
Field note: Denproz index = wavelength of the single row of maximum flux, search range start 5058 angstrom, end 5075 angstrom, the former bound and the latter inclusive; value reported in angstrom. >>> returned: 5066.50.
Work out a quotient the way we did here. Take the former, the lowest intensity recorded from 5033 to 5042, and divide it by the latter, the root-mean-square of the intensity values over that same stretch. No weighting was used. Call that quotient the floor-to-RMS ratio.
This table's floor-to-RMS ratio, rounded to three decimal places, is 0.985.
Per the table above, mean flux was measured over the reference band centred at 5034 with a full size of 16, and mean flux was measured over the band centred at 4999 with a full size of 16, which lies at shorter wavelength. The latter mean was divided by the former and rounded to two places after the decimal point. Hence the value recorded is 1.00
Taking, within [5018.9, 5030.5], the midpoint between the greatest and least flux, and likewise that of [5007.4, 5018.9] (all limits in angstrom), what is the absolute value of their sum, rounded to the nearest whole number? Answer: 142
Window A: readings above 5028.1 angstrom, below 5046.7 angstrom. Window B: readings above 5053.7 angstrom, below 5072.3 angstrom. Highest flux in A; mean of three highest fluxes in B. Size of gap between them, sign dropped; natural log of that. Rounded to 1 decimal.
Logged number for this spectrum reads 1.4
